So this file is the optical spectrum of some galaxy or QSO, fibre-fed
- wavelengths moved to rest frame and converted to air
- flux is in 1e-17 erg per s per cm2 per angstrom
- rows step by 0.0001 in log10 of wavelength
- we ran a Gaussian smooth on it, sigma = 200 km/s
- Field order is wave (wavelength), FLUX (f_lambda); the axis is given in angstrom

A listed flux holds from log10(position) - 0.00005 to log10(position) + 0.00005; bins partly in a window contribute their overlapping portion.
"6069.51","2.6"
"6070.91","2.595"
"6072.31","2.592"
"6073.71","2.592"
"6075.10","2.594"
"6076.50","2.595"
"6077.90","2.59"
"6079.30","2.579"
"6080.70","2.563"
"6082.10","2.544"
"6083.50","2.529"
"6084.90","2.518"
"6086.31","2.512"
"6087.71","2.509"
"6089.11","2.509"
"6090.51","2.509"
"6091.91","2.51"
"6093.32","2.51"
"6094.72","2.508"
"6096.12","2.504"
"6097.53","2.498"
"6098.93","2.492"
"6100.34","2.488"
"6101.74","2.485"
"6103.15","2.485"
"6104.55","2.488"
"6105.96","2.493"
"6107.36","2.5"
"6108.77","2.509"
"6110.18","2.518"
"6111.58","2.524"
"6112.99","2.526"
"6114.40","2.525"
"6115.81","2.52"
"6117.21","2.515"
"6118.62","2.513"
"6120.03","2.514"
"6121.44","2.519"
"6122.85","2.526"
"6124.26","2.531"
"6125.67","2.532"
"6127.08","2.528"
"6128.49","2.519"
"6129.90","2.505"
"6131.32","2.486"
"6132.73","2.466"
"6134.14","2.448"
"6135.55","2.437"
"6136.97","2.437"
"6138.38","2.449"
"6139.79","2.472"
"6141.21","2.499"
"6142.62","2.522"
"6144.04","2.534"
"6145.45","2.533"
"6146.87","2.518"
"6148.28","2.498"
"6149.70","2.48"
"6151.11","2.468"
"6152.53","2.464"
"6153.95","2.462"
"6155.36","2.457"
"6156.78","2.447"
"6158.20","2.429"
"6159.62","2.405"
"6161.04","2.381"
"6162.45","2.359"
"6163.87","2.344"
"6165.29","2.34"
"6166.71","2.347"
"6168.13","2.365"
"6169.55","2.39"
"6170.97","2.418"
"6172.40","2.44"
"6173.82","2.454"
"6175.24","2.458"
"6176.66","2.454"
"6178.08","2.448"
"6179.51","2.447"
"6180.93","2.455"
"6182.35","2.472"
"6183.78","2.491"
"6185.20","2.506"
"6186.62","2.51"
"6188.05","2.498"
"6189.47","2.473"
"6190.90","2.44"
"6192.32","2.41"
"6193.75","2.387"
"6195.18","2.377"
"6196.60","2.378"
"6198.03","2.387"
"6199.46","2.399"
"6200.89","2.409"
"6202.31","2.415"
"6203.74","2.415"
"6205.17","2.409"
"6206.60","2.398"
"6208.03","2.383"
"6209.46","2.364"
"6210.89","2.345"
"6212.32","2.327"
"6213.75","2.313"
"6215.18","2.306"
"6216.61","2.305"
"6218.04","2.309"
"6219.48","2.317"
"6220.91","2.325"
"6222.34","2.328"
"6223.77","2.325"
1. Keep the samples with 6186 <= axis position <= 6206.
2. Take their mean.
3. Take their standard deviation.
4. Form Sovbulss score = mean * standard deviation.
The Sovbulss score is 0.10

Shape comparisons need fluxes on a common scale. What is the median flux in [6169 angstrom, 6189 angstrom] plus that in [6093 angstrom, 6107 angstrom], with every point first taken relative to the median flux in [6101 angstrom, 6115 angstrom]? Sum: 1.975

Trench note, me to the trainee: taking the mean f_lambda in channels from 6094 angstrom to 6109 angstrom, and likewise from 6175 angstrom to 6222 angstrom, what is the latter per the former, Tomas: 0.963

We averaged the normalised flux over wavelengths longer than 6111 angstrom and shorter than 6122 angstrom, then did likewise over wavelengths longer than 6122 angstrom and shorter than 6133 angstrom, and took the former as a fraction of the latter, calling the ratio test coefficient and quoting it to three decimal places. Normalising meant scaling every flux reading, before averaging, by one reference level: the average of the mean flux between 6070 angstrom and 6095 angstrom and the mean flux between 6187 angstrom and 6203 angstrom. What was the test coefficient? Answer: 1.003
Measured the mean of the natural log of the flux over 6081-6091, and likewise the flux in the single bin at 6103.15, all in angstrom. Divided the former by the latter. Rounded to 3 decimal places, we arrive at 0.372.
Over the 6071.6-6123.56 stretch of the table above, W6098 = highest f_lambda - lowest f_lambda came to 0.11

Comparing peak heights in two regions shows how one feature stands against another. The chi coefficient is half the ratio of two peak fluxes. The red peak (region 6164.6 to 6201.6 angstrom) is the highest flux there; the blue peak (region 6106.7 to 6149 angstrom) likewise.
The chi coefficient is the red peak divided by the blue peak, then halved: 0.495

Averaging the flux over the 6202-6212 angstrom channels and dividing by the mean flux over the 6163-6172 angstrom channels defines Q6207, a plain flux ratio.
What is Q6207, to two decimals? 1.01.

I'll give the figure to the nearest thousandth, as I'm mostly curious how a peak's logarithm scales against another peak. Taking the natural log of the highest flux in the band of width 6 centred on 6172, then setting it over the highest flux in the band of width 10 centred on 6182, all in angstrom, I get 0.358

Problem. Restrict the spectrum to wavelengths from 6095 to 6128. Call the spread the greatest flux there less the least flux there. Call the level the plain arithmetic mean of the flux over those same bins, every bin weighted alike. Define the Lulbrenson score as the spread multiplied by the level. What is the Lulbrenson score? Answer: 0.12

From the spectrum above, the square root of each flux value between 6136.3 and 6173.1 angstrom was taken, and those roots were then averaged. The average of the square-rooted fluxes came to 1.56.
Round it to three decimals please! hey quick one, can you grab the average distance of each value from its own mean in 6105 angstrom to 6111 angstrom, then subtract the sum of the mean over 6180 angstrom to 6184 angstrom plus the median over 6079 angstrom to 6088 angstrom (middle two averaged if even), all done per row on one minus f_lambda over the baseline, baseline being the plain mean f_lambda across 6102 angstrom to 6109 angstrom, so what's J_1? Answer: 0.008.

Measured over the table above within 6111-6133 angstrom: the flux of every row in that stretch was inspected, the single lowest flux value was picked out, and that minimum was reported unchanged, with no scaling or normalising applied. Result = 2.466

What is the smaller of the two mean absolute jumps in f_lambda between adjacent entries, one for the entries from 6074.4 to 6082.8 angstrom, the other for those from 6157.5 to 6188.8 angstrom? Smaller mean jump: 0.010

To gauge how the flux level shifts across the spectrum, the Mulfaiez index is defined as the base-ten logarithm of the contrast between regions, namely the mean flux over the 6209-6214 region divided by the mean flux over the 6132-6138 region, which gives -0.020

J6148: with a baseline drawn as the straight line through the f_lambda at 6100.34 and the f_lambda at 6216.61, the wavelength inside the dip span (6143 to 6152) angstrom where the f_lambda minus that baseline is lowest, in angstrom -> 6151.11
